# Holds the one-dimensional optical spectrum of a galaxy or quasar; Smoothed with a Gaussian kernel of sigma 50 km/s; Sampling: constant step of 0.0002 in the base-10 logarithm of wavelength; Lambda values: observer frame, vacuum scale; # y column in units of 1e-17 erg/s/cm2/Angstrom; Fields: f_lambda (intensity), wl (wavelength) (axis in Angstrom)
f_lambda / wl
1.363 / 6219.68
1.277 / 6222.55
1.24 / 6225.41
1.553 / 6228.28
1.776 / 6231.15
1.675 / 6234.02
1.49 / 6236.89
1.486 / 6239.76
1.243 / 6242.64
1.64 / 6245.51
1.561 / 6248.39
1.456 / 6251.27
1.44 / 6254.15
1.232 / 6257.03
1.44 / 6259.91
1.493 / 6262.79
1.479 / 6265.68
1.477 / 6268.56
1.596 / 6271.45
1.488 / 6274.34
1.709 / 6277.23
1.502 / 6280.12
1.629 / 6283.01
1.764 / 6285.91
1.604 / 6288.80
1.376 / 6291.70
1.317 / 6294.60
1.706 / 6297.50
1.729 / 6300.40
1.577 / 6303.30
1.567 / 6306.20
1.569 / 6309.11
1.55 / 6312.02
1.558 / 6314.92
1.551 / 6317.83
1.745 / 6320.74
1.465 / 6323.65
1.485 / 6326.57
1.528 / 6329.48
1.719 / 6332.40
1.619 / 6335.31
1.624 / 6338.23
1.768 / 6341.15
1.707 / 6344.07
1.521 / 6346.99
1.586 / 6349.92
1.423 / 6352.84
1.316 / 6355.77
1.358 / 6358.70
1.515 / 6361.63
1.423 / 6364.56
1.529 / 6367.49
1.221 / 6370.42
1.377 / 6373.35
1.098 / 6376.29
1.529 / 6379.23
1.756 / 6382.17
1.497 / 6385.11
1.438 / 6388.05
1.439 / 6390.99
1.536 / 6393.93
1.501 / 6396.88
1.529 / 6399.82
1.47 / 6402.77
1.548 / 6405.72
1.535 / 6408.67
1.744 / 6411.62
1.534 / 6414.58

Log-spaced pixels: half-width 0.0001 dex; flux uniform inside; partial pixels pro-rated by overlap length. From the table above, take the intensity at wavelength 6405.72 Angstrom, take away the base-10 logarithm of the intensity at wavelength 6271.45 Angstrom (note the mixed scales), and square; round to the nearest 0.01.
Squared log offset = 1.81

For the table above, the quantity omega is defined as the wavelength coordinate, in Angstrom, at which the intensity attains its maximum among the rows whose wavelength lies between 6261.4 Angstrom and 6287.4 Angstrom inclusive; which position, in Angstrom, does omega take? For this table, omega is 6285.91 Angstrom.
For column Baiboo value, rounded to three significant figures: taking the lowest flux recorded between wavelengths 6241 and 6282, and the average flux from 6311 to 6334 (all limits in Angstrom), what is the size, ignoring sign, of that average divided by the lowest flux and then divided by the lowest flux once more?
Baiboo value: 1.04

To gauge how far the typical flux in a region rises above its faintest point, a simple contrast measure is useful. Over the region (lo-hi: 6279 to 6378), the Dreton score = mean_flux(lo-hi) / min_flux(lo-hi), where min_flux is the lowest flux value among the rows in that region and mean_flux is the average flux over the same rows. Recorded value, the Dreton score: 1.39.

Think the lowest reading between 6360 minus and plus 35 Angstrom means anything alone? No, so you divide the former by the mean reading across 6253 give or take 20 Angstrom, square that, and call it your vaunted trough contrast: 0.55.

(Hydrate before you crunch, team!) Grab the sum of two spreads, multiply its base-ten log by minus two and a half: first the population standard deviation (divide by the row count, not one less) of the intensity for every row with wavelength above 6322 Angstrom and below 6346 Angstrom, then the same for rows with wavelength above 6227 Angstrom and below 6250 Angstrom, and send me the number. 1.5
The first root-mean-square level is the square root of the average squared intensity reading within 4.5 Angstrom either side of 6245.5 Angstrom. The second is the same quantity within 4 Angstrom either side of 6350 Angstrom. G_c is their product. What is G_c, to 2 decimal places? 2.25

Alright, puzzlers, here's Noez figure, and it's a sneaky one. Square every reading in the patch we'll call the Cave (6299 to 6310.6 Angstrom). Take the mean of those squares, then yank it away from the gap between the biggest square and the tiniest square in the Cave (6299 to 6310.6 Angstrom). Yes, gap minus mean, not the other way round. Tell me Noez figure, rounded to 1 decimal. -2.1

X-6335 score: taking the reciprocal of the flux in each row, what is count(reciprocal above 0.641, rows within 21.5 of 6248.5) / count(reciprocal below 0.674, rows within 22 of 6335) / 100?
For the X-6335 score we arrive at 0.0092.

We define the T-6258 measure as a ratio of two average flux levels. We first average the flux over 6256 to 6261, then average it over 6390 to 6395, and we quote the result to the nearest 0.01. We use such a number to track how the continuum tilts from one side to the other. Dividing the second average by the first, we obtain 1.11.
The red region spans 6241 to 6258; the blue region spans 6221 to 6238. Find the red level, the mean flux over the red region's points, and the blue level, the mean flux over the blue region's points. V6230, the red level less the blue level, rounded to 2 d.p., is -0.07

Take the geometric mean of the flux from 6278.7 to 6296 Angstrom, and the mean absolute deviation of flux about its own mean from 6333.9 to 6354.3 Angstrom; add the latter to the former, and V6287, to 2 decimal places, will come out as 1.61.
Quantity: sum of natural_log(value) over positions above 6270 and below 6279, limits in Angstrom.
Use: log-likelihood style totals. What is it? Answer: 1.40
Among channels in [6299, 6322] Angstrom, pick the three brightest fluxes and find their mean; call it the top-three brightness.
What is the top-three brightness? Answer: 1.68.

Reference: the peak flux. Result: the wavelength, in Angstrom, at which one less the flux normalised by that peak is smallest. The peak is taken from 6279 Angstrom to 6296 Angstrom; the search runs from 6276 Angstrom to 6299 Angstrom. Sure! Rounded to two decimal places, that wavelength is 6285.91 Angstrom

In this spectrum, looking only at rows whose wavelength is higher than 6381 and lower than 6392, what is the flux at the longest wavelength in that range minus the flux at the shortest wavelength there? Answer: -0.32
